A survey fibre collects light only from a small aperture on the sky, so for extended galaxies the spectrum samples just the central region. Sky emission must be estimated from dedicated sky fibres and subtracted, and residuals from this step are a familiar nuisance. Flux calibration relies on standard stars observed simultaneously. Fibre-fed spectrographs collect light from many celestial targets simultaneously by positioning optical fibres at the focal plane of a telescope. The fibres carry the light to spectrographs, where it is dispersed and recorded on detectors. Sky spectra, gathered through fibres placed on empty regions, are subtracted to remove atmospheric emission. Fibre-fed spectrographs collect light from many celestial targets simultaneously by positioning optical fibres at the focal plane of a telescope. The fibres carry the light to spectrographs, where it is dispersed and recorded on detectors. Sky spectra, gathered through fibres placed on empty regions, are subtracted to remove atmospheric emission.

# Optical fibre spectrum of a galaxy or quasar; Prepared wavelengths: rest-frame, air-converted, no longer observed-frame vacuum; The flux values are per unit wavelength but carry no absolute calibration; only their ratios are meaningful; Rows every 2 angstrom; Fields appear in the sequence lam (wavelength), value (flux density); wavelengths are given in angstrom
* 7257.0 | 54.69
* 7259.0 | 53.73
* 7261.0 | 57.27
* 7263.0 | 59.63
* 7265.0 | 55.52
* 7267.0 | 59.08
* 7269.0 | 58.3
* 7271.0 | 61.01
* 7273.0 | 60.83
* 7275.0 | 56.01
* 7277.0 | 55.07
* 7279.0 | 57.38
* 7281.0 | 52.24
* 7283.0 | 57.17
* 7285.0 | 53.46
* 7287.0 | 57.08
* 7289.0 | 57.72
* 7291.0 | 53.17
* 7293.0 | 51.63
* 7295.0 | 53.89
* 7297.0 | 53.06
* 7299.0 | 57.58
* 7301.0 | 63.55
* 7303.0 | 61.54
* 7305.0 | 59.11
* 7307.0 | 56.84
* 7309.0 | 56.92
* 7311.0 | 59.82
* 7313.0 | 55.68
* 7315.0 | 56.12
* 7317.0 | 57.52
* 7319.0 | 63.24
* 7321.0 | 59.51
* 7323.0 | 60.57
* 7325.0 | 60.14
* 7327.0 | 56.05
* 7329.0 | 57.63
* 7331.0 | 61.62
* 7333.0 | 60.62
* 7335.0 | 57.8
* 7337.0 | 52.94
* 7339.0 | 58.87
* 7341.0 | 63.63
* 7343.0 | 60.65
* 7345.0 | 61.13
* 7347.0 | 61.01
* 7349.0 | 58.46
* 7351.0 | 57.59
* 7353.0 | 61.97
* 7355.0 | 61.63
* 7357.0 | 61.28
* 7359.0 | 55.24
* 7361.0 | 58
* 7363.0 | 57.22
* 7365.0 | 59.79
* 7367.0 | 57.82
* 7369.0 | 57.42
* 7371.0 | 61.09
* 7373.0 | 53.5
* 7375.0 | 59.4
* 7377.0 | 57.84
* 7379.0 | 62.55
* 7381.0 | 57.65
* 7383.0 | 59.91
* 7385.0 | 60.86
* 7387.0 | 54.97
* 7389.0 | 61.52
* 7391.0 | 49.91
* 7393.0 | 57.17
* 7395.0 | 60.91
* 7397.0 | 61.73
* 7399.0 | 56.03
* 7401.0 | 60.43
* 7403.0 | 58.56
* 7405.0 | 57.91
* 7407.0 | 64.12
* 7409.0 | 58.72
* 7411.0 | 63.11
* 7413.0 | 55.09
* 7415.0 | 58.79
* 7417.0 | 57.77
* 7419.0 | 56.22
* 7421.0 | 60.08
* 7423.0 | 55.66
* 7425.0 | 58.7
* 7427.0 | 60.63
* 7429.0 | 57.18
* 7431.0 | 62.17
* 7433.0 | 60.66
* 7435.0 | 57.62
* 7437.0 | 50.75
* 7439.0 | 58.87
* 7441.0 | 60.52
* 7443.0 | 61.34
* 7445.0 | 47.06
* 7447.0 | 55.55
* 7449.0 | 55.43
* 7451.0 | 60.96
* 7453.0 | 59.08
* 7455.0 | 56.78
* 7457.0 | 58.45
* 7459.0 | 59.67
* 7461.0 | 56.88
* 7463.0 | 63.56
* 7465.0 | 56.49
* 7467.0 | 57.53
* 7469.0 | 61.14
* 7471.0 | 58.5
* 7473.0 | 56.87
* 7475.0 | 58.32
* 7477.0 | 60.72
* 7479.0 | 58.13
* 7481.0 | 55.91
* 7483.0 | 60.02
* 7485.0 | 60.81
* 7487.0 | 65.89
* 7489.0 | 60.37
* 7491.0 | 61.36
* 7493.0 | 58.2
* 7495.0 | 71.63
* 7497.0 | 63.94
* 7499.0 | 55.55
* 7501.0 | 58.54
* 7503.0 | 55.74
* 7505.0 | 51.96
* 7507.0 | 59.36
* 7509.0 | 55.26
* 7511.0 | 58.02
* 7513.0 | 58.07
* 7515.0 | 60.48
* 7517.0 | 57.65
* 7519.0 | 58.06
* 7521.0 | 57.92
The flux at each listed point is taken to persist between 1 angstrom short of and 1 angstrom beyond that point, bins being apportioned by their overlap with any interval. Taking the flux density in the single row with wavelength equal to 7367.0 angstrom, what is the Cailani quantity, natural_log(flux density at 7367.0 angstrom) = 4.057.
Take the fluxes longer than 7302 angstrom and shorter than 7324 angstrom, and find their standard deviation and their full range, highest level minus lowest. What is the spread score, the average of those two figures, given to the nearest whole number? 5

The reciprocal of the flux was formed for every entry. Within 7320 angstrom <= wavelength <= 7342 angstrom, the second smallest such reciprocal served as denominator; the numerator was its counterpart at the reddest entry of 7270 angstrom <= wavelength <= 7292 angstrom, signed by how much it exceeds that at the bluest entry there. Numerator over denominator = 0.15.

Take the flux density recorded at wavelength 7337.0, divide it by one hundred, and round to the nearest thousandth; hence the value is 0.529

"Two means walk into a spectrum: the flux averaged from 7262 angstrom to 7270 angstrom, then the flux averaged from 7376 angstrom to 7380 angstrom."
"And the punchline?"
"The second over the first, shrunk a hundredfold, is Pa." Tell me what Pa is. 0.0104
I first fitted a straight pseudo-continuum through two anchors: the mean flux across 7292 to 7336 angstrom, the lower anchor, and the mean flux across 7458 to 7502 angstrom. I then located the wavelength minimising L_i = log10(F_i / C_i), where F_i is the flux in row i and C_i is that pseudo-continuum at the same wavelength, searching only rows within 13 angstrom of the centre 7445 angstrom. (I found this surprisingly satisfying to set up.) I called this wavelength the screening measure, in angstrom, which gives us 7445.0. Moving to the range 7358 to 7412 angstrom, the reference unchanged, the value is 7391.0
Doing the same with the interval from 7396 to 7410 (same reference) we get 7399.0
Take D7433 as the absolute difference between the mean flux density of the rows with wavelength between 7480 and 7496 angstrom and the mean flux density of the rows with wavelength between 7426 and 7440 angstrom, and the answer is 3.5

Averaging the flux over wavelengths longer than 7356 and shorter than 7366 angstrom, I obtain 58.3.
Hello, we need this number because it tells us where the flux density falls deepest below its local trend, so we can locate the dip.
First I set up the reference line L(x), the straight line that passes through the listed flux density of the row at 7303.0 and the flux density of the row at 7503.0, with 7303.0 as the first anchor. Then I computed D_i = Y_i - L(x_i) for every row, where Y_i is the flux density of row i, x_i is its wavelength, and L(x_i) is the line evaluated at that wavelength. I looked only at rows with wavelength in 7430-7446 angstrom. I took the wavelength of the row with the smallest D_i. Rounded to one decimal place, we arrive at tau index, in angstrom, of 7445.0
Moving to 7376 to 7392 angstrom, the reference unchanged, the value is 7391.0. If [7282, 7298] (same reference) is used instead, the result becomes 7293.0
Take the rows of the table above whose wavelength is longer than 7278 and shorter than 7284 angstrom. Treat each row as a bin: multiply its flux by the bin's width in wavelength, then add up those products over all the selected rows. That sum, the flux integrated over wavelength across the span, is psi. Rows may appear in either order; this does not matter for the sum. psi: 334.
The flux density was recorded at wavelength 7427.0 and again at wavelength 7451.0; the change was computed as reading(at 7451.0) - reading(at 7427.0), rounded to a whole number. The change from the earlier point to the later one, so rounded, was 0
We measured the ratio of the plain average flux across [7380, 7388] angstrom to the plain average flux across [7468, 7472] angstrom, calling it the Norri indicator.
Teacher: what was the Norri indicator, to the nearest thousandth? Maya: 0.975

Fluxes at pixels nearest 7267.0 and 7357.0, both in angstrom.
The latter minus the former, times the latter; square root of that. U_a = 12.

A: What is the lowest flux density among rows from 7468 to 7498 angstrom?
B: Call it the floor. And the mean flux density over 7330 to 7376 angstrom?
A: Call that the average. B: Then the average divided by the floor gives 1.06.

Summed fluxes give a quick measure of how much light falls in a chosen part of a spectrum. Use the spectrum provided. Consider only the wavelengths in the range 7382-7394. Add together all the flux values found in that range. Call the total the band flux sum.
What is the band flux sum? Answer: 344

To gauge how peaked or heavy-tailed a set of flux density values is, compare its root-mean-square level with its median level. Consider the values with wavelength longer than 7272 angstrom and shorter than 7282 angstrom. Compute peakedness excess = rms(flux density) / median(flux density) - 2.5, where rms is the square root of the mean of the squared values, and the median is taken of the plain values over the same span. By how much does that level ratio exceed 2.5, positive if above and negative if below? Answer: -1.49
